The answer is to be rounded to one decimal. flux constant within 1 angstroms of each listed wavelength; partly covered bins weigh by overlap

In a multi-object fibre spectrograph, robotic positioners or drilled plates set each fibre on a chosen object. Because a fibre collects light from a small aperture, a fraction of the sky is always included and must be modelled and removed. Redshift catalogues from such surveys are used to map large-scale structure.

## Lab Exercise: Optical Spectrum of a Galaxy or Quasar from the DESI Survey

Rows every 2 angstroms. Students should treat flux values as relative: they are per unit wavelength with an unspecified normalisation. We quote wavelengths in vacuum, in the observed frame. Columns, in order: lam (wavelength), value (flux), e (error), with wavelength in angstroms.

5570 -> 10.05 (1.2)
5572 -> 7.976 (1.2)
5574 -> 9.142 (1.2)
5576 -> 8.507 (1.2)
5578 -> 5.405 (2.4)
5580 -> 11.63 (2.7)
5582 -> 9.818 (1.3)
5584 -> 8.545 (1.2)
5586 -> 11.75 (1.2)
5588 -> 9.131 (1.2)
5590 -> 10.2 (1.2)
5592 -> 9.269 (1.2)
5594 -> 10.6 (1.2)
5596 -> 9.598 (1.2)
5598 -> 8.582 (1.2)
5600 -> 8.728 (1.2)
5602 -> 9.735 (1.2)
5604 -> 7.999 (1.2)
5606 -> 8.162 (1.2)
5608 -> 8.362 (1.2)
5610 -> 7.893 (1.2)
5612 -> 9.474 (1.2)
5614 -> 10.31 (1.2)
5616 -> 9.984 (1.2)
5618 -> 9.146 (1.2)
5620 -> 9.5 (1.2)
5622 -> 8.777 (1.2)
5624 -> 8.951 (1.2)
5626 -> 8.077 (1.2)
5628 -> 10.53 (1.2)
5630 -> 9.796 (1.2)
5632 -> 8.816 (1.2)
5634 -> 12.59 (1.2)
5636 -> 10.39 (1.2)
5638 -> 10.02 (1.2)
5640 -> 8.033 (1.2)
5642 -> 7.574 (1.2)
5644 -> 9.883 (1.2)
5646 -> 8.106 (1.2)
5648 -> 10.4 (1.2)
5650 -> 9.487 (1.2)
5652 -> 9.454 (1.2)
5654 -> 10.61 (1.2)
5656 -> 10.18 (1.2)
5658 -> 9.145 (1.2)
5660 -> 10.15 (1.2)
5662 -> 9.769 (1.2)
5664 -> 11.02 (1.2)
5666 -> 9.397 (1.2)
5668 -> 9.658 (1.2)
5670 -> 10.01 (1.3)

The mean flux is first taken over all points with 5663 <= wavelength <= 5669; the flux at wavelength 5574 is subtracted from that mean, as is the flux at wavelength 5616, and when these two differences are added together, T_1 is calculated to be 0.9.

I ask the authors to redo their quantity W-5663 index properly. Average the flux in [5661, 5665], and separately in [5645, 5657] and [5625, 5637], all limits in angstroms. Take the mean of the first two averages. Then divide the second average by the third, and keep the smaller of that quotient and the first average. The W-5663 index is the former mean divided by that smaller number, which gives 10.4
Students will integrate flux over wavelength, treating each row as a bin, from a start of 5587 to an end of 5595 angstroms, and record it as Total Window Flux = 78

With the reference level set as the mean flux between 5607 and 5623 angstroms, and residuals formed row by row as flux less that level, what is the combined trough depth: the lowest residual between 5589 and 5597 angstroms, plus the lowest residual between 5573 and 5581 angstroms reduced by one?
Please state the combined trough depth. -4.69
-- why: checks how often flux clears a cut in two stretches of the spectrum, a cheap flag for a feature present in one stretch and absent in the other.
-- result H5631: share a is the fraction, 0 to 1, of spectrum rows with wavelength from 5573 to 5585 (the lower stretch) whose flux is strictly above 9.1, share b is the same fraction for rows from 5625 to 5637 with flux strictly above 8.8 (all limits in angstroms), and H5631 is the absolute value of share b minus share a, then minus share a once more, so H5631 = -0.17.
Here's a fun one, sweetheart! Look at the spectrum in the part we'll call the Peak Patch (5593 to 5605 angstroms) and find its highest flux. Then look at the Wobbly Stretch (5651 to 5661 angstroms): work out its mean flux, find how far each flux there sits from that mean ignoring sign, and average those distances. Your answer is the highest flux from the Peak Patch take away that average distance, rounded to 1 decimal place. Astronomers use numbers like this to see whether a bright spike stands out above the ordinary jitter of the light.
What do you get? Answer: 10.1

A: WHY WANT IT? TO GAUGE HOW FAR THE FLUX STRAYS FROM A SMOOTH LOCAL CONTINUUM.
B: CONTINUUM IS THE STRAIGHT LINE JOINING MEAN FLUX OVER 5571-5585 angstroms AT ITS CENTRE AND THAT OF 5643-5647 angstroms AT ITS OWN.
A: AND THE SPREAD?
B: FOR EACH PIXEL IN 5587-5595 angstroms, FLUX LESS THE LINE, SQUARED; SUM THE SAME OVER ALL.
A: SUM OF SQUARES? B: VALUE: 5.7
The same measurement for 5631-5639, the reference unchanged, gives 16.4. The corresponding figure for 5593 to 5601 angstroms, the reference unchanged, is 4.0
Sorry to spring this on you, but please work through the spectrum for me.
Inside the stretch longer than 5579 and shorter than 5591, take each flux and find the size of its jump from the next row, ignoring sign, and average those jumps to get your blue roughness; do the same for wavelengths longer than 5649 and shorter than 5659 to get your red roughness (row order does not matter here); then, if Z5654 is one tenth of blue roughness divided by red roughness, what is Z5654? 0.30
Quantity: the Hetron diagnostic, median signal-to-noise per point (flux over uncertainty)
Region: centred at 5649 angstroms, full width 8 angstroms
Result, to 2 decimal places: 7.89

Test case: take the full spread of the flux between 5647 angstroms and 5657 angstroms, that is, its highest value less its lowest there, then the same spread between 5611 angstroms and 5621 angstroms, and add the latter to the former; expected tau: 2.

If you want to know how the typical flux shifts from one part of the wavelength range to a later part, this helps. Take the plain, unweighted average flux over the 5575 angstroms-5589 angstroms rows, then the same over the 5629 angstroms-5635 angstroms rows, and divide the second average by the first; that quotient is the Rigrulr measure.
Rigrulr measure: 1.12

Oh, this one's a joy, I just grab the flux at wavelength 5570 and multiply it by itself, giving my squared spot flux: 101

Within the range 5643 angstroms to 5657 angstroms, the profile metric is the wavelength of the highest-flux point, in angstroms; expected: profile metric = 5654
